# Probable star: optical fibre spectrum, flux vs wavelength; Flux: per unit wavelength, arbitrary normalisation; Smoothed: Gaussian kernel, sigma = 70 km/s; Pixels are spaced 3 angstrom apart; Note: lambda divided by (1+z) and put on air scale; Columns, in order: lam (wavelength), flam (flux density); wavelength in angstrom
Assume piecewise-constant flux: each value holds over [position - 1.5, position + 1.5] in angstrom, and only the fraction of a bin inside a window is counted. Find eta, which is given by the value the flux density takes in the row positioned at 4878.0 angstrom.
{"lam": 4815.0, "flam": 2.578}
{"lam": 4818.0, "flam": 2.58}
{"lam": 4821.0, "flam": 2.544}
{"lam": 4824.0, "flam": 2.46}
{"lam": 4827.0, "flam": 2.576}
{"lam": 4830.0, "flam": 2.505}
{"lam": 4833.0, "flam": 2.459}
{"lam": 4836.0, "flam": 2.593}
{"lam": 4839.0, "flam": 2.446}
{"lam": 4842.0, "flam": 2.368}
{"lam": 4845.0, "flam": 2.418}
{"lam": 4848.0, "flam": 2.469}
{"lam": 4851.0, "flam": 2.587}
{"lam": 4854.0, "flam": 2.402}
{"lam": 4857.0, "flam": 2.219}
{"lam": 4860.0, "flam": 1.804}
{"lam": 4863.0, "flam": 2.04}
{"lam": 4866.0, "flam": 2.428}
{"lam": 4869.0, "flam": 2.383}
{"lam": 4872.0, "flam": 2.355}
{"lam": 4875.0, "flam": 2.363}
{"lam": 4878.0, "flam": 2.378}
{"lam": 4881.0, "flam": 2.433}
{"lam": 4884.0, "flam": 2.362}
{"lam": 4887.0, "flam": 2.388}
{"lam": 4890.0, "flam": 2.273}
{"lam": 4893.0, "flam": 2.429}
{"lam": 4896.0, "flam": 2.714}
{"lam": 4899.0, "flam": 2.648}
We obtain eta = 2.378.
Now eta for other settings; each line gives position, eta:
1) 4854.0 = 2.402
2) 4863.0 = 2.04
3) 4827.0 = 2.576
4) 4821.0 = 2.544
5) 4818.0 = 2.58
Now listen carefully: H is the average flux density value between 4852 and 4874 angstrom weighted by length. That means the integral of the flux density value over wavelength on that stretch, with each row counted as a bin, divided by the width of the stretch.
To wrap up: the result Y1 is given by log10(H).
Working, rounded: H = 2.24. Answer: 0.351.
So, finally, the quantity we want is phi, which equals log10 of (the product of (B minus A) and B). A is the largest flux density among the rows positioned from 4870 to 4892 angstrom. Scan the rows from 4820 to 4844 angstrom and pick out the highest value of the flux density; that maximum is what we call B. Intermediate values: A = 2.433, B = 2.593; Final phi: -0.38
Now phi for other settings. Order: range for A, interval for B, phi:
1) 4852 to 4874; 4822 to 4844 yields -0.37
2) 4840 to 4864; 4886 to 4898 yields -0.46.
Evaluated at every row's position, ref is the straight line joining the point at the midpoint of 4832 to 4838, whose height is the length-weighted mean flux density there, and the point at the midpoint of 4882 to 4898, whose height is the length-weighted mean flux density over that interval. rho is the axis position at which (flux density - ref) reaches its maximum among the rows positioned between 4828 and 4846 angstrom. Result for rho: 4836.0 angstrom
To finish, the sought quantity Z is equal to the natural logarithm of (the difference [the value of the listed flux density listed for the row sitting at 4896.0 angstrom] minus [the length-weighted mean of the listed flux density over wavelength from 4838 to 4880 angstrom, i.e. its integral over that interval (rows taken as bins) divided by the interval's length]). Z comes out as -1.0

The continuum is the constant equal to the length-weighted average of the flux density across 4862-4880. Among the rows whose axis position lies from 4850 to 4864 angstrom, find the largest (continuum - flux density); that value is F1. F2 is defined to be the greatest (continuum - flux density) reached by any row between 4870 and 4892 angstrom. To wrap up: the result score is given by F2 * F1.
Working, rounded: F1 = 0.53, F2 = 0.06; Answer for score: 0.033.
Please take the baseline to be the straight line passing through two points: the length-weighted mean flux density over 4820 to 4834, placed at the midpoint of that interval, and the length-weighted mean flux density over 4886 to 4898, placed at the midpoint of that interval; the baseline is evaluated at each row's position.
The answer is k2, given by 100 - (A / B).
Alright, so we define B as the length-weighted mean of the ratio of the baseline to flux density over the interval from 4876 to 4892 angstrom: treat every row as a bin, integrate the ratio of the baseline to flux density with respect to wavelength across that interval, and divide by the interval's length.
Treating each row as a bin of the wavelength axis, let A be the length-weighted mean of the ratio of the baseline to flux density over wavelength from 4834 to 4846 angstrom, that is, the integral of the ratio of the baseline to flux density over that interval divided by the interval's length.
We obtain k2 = 99.0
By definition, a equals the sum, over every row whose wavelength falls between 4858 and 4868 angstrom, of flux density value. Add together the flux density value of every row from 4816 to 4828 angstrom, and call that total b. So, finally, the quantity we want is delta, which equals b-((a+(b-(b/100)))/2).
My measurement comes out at 2.0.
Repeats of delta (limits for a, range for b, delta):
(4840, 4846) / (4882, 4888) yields 0.0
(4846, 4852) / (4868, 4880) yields 2.3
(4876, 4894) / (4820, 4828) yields -3.3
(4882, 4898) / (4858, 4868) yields -2.9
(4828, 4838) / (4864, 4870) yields -1.3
